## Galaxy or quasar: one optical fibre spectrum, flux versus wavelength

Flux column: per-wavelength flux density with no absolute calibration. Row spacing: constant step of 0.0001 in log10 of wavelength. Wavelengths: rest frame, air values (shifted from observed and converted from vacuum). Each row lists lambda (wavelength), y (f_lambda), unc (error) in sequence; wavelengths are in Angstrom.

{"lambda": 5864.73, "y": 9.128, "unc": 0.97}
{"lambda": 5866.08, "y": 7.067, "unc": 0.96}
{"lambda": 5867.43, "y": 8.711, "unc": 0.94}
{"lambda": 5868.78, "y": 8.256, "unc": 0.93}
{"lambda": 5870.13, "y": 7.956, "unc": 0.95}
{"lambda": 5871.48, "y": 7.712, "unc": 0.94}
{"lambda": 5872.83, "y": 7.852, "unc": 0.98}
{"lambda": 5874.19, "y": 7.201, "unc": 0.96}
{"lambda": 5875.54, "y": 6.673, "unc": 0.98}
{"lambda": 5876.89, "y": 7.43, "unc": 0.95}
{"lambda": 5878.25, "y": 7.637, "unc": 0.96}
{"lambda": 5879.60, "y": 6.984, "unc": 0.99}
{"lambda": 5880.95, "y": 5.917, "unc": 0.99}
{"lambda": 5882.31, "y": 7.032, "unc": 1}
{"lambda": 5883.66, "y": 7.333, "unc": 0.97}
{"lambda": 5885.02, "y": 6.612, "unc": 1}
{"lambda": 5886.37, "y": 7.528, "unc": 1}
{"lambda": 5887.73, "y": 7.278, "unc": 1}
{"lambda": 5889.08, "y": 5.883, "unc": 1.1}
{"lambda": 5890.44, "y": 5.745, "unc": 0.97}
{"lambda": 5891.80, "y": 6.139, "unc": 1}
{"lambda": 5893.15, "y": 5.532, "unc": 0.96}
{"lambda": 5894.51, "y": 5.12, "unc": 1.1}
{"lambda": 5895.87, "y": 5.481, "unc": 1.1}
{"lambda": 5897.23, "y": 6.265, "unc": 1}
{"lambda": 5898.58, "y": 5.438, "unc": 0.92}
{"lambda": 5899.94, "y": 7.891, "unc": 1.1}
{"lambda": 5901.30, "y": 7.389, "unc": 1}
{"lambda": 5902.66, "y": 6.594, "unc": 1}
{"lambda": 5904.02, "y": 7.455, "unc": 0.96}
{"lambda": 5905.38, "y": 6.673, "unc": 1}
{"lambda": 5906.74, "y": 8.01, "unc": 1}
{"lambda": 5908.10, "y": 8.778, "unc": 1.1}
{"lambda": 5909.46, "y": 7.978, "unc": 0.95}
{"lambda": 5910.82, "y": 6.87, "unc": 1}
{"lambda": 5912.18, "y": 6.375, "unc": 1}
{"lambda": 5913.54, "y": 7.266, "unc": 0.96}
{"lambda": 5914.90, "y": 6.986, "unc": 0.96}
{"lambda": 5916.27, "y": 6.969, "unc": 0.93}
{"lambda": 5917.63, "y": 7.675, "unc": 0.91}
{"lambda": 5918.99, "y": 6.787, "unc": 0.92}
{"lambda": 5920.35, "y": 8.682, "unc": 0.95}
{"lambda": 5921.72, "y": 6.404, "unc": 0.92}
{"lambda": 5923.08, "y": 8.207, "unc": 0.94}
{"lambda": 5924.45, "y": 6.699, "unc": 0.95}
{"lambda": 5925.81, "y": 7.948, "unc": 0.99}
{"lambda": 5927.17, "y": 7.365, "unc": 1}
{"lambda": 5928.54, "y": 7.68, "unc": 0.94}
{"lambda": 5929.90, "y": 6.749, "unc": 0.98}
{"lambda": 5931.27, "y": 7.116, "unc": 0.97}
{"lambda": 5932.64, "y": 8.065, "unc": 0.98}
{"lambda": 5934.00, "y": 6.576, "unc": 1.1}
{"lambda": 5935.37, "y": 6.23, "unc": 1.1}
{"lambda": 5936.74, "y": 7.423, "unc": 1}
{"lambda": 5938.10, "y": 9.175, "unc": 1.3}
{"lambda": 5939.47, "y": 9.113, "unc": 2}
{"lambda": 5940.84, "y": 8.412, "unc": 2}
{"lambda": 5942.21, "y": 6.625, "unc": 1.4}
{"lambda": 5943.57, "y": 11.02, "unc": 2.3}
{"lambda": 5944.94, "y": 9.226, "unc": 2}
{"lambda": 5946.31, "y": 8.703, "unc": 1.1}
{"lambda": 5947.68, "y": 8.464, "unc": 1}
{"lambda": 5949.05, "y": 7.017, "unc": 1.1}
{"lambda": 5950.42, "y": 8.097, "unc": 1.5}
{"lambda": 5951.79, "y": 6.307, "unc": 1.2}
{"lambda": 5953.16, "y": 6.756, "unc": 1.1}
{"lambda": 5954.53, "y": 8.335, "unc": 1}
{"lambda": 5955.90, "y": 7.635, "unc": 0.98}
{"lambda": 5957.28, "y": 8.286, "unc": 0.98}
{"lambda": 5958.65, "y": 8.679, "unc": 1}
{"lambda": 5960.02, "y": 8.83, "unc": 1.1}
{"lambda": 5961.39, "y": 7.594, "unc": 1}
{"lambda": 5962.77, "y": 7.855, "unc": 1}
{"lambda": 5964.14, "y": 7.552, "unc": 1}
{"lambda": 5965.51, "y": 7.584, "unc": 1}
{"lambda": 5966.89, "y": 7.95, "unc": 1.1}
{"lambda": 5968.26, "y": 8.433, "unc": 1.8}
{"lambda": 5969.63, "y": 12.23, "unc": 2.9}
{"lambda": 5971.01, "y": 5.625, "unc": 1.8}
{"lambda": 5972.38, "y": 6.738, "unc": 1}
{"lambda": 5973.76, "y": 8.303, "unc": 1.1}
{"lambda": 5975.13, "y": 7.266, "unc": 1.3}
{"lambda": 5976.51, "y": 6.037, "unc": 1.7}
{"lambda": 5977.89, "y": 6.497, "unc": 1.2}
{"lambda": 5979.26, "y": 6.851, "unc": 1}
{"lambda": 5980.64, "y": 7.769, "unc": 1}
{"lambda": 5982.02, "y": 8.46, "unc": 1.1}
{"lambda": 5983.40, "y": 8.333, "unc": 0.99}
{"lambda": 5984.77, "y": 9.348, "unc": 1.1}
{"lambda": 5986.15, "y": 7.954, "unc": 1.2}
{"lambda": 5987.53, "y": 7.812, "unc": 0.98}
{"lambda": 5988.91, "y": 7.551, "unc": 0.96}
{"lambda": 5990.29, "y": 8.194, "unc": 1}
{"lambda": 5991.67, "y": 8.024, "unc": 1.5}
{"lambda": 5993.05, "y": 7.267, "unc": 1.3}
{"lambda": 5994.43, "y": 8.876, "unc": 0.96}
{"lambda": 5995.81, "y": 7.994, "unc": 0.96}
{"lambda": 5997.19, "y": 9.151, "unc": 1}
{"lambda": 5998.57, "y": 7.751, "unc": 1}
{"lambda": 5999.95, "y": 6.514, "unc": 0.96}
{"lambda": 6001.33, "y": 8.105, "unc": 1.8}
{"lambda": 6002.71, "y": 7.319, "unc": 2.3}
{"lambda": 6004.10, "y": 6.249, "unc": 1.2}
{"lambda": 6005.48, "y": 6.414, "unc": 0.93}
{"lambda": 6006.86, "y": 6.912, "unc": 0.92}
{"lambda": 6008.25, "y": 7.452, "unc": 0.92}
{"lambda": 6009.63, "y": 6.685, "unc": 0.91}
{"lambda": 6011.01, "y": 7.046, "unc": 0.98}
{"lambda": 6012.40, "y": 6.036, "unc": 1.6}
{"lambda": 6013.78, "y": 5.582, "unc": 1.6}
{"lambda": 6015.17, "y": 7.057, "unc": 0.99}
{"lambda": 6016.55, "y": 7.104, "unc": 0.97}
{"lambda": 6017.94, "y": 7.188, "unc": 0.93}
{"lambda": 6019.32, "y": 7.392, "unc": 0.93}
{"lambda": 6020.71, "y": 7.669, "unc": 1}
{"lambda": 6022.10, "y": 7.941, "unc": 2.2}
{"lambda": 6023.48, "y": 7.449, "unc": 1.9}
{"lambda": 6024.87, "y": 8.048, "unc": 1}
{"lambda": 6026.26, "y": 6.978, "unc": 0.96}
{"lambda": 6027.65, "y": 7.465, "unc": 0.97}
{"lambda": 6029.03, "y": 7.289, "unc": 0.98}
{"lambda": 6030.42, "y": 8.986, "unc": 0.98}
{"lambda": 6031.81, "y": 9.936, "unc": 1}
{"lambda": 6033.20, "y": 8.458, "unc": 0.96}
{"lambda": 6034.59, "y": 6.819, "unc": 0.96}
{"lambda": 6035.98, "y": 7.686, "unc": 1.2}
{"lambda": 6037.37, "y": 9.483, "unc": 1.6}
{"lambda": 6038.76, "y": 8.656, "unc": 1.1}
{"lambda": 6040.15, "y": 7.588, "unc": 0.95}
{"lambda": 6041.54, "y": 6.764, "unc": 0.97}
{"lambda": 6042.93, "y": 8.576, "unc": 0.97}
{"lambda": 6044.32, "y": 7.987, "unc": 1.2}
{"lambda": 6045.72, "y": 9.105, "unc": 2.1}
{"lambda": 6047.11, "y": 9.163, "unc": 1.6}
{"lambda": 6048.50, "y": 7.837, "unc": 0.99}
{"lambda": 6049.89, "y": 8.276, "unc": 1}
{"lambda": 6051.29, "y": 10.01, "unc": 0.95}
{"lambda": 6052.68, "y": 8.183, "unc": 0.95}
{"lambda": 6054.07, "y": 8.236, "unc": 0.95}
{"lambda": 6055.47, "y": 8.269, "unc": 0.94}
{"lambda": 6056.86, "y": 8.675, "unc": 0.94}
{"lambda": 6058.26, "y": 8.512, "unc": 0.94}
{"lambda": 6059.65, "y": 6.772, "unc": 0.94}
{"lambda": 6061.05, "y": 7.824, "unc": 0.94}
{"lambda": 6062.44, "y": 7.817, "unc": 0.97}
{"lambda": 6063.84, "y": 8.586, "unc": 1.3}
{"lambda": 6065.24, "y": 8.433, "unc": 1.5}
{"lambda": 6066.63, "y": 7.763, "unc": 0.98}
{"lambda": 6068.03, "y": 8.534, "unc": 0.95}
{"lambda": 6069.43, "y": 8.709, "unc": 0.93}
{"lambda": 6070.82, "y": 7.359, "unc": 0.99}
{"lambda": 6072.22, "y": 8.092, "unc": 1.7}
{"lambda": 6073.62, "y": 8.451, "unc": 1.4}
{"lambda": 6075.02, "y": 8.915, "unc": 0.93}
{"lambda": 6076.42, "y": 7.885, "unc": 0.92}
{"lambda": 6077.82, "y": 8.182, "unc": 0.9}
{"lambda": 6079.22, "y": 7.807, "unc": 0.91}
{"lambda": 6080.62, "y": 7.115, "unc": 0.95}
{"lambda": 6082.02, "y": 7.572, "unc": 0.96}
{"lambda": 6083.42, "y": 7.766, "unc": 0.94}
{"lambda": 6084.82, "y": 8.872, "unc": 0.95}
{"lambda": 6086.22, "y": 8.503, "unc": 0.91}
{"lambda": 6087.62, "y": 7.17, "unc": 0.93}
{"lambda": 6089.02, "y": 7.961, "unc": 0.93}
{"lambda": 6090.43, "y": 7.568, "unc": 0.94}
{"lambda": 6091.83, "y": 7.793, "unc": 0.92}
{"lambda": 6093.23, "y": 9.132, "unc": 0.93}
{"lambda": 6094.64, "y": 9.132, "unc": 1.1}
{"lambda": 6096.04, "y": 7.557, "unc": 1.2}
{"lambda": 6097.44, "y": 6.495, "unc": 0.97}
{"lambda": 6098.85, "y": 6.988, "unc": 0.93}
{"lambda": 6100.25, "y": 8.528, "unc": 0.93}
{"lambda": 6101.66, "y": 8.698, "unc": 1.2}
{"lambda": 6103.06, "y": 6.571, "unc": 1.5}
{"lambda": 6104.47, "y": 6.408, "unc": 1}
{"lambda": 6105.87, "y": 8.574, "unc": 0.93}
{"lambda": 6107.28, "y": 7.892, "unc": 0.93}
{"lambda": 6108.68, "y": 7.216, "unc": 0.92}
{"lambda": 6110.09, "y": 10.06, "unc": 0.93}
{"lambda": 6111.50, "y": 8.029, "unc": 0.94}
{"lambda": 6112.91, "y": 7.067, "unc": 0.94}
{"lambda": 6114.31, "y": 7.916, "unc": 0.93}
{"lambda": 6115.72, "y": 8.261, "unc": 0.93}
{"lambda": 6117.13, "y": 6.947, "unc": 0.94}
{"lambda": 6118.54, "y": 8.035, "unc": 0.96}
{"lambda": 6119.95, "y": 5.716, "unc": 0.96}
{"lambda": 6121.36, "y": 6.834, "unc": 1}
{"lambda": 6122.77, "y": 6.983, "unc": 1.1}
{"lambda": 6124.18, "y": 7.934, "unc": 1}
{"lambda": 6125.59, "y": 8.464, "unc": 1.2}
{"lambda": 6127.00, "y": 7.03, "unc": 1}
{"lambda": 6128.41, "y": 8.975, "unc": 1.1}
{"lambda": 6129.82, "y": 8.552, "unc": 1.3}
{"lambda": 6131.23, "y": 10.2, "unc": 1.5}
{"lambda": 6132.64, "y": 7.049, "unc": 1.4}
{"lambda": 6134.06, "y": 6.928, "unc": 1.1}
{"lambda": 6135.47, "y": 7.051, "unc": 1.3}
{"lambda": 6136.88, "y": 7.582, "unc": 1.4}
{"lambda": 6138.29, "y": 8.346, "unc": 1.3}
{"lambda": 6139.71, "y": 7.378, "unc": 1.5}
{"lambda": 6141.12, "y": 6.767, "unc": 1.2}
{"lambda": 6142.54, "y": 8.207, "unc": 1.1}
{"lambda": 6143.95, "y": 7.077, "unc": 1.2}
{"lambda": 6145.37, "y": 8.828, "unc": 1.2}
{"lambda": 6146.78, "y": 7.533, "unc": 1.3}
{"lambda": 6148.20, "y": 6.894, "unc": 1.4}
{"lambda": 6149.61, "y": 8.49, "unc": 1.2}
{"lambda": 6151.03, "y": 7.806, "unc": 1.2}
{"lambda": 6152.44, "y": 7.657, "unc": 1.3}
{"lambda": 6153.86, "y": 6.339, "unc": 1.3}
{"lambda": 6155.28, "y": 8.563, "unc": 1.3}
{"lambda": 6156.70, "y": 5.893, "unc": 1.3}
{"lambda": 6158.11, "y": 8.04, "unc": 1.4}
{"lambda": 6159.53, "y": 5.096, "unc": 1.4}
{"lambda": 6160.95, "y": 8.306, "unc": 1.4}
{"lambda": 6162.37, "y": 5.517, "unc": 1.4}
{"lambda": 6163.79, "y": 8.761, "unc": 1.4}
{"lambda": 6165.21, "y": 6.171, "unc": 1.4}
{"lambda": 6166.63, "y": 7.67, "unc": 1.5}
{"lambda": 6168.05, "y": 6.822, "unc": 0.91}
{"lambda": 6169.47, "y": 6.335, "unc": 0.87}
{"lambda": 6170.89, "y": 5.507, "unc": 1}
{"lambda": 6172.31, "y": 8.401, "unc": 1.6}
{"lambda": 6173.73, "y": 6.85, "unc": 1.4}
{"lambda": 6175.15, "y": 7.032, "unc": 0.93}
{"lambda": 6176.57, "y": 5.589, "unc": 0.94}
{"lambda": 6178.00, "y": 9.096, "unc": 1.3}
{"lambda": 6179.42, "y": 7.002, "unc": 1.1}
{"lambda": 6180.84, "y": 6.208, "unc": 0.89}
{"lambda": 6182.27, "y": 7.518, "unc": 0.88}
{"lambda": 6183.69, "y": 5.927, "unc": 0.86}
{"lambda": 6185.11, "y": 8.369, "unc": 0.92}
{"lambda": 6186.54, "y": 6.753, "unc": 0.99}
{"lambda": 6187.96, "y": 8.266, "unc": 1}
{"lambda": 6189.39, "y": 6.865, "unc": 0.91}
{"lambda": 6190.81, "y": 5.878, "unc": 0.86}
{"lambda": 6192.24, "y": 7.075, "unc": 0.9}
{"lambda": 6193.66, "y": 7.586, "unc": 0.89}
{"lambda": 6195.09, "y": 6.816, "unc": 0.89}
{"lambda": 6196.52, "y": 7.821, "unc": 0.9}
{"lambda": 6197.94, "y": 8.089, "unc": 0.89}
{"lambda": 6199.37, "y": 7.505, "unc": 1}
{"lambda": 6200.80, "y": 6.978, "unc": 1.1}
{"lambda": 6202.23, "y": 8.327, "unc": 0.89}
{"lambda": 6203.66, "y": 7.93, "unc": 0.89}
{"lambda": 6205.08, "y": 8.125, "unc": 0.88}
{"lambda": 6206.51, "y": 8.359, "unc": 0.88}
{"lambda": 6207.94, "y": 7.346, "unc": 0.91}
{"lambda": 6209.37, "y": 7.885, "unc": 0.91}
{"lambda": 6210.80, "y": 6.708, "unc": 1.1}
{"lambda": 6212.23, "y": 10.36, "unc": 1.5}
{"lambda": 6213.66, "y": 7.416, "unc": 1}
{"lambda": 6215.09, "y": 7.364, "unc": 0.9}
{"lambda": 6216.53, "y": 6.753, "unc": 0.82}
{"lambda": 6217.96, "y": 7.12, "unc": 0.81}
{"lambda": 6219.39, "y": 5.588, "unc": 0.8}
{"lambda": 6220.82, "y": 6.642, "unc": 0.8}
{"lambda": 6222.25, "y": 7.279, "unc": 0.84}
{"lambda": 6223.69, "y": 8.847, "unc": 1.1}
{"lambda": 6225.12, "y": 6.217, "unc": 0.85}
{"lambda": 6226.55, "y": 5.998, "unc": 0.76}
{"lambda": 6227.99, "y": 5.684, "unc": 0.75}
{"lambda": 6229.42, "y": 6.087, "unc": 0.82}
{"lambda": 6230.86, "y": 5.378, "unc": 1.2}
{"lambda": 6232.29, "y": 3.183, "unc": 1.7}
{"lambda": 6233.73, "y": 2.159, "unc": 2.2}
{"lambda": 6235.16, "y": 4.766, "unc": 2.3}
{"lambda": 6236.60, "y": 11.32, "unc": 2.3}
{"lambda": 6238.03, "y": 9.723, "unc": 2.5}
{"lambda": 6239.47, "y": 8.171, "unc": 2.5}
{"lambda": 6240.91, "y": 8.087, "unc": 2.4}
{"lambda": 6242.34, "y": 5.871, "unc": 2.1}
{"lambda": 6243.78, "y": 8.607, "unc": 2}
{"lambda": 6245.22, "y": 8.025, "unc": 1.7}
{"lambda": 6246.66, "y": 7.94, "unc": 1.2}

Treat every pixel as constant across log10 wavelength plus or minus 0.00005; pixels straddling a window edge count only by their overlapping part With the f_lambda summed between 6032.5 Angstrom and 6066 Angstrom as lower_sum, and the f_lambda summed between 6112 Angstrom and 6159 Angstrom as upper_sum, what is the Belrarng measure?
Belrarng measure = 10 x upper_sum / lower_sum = 13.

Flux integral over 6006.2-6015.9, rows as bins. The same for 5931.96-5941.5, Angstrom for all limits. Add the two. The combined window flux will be 140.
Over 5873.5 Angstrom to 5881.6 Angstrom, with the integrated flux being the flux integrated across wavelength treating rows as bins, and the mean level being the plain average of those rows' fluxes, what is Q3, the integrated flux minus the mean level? 50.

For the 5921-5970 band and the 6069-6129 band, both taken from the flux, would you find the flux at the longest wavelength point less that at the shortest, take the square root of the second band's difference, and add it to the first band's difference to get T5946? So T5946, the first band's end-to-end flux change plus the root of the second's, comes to 6.3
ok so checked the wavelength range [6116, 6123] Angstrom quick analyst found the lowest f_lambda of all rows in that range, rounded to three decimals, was 5.716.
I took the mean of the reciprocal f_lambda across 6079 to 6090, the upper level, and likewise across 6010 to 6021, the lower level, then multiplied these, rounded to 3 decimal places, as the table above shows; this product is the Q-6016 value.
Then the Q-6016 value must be 0.019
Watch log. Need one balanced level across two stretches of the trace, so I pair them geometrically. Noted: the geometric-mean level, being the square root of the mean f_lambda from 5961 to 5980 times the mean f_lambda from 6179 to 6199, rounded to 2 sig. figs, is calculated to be 7.4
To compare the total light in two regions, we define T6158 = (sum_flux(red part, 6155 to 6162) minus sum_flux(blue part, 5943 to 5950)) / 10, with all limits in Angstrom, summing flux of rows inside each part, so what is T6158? -0.9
